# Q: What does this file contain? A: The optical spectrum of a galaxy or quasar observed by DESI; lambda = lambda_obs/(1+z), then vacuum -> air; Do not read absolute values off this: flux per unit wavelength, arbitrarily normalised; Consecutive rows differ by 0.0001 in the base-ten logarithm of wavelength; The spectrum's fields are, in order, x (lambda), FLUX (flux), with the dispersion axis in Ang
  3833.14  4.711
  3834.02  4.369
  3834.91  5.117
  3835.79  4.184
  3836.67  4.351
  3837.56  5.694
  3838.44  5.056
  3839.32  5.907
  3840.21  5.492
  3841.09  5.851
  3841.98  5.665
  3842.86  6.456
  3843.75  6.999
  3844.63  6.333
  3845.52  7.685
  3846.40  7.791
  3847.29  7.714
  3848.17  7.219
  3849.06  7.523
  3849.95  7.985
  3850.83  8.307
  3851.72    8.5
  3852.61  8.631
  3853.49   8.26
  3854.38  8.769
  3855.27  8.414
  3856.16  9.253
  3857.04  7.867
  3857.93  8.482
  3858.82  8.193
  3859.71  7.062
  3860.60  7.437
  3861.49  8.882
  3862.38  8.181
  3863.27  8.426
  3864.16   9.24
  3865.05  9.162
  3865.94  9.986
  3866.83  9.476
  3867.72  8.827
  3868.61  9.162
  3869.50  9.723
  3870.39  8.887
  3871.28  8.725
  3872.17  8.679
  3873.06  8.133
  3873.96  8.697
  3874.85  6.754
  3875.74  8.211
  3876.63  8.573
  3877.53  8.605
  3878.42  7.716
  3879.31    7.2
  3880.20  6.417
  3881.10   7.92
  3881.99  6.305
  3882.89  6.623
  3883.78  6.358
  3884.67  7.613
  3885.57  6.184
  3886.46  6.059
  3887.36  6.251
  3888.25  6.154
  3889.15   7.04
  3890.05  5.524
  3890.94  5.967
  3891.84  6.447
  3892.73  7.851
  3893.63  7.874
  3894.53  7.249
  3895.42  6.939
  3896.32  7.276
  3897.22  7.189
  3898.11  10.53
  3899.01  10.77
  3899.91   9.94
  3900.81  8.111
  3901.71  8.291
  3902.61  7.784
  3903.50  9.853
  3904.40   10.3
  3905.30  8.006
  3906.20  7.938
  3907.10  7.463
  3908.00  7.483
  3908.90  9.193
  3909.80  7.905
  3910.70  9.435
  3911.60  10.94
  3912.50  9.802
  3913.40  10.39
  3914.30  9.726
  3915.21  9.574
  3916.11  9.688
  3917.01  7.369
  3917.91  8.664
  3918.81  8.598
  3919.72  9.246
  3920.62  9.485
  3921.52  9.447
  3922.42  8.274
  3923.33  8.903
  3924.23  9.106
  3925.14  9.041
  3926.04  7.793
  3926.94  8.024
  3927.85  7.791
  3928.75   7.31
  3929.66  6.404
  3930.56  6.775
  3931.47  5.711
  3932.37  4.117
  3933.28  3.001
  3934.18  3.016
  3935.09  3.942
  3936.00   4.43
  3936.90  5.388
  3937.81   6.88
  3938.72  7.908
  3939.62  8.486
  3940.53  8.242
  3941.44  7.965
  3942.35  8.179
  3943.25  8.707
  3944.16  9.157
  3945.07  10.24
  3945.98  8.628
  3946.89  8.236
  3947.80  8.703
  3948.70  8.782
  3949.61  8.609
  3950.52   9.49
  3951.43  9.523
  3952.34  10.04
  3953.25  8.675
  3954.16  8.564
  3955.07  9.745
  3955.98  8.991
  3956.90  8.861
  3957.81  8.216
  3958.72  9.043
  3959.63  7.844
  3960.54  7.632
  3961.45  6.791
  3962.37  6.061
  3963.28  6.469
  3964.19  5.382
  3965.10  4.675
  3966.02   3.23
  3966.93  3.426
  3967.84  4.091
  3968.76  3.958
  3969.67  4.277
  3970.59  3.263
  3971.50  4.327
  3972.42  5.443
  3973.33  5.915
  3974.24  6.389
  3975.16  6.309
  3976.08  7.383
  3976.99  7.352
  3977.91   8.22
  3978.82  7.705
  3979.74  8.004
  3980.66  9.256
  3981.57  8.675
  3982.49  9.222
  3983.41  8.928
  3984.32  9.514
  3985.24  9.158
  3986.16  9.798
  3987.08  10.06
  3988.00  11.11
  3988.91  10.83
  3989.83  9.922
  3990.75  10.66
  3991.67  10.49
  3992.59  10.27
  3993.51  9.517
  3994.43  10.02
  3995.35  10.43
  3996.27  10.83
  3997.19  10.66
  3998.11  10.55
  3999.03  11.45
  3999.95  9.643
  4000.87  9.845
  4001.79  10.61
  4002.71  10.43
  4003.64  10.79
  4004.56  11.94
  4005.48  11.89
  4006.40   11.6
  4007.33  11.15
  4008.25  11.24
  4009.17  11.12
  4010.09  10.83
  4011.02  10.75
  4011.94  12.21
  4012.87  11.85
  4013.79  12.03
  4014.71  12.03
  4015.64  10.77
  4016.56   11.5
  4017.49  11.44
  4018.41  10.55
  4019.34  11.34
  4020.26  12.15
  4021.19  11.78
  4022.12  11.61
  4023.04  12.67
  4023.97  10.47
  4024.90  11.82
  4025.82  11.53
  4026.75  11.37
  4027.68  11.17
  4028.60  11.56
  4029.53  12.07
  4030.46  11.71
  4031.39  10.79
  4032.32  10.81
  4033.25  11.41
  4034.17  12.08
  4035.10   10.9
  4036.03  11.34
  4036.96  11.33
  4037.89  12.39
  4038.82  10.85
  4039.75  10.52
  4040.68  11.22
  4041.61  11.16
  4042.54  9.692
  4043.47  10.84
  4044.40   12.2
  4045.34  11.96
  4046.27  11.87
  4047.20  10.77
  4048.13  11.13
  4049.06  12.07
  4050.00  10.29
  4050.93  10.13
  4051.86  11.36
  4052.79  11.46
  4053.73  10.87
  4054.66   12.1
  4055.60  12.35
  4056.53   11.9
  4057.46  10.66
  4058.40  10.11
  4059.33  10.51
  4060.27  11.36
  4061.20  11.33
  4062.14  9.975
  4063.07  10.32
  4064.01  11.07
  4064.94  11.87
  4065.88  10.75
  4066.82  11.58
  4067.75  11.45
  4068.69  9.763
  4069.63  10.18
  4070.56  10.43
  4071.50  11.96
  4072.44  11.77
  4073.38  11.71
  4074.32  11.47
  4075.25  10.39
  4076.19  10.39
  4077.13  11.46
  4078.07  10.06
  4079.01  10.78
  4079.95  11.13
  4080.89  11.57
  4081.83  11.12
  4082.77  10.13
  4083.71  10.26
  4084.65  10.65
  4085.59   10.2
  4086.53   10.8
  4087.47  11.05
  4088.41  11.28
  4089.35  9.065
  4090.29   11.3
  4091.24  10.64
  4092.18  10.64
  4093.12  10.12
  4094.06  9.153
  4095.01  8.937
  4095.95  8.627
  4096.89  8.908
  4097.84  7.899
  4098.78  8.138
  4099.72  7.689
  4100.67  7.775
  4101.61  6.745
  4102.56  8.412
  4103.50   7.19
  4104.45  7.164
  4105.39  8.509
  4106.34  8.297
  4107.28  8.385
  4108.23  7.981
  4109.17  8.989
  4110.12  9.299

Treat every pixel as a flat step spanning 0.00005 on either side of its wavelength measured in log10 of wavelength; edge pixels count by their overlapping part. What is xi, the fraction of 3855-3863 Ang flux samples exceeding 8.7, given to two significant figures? 0.22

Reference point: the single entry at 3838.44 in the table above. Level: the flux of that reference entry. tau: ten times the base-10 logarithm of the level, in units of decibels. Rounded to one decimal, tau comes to 7.0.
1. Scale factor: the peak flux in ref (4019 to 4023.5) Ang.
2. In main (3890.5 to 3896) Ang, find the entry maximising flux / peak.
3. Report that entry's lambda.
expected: 3893.63 Ang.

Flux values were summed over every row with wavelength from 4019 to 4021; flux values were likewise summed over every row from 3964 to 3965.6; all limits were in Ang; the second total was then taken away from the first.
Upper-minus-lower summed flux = 13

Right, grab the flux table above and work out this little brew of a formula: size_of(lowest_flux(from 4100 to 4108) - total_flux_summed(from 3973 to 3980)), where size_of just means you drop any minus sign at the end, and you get 51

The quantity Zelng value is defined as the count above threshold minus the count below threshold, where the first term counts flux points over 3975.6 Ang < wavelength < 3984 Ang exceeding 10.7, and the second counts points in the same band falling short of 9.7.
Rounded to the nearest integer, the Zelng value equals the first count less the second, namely -9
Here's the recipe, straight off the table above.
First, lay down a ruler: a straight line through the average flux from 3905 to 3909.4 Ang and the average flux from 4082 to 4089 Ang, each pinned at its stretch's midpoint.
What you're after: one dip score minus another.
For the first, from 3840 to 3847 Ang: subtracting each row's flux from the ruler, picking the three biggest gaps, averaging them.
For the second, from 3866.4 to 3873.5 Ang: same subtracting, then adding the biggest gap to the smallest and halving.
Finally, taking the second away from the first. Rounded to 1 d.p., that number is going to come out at 2.8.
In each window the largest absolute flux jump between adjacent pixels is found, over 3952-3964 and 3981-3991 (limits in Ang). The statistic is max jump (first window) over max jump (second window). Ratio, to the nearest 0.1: 1.3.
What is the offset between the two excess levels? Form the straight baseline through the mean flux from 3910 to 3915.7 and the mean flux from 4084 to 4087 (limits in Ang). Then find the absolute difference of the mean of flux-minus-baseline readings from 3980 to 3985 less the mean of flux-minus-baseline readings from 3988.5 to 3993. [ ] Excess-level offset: 1.3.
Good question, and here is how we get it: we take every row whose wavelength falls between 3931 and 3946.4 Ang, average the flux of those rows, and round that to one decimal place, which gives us 6.7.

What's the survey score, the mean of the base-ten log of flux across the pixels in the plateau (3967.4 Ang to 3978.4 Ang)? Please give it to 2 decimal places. 0.73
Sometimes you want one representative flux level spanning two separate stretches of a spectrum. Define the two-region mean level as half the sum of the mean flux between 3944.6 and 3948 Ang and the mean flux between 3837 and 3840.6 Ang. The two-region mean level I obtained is 7.2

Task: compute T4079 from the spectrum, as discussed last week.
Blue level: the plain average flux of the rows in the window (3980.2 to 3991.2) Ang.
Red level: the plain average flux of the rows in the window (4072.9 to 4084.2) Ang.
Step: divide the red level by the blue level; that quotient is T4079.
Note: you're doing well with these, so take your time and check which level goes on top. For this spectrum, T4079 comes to 1.1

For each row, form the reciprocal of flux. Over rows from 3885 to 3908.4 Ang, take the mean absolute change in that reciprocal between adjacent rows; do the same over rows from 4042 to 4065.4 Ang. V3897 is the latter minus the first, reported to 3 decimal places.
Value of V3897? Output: -0.006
